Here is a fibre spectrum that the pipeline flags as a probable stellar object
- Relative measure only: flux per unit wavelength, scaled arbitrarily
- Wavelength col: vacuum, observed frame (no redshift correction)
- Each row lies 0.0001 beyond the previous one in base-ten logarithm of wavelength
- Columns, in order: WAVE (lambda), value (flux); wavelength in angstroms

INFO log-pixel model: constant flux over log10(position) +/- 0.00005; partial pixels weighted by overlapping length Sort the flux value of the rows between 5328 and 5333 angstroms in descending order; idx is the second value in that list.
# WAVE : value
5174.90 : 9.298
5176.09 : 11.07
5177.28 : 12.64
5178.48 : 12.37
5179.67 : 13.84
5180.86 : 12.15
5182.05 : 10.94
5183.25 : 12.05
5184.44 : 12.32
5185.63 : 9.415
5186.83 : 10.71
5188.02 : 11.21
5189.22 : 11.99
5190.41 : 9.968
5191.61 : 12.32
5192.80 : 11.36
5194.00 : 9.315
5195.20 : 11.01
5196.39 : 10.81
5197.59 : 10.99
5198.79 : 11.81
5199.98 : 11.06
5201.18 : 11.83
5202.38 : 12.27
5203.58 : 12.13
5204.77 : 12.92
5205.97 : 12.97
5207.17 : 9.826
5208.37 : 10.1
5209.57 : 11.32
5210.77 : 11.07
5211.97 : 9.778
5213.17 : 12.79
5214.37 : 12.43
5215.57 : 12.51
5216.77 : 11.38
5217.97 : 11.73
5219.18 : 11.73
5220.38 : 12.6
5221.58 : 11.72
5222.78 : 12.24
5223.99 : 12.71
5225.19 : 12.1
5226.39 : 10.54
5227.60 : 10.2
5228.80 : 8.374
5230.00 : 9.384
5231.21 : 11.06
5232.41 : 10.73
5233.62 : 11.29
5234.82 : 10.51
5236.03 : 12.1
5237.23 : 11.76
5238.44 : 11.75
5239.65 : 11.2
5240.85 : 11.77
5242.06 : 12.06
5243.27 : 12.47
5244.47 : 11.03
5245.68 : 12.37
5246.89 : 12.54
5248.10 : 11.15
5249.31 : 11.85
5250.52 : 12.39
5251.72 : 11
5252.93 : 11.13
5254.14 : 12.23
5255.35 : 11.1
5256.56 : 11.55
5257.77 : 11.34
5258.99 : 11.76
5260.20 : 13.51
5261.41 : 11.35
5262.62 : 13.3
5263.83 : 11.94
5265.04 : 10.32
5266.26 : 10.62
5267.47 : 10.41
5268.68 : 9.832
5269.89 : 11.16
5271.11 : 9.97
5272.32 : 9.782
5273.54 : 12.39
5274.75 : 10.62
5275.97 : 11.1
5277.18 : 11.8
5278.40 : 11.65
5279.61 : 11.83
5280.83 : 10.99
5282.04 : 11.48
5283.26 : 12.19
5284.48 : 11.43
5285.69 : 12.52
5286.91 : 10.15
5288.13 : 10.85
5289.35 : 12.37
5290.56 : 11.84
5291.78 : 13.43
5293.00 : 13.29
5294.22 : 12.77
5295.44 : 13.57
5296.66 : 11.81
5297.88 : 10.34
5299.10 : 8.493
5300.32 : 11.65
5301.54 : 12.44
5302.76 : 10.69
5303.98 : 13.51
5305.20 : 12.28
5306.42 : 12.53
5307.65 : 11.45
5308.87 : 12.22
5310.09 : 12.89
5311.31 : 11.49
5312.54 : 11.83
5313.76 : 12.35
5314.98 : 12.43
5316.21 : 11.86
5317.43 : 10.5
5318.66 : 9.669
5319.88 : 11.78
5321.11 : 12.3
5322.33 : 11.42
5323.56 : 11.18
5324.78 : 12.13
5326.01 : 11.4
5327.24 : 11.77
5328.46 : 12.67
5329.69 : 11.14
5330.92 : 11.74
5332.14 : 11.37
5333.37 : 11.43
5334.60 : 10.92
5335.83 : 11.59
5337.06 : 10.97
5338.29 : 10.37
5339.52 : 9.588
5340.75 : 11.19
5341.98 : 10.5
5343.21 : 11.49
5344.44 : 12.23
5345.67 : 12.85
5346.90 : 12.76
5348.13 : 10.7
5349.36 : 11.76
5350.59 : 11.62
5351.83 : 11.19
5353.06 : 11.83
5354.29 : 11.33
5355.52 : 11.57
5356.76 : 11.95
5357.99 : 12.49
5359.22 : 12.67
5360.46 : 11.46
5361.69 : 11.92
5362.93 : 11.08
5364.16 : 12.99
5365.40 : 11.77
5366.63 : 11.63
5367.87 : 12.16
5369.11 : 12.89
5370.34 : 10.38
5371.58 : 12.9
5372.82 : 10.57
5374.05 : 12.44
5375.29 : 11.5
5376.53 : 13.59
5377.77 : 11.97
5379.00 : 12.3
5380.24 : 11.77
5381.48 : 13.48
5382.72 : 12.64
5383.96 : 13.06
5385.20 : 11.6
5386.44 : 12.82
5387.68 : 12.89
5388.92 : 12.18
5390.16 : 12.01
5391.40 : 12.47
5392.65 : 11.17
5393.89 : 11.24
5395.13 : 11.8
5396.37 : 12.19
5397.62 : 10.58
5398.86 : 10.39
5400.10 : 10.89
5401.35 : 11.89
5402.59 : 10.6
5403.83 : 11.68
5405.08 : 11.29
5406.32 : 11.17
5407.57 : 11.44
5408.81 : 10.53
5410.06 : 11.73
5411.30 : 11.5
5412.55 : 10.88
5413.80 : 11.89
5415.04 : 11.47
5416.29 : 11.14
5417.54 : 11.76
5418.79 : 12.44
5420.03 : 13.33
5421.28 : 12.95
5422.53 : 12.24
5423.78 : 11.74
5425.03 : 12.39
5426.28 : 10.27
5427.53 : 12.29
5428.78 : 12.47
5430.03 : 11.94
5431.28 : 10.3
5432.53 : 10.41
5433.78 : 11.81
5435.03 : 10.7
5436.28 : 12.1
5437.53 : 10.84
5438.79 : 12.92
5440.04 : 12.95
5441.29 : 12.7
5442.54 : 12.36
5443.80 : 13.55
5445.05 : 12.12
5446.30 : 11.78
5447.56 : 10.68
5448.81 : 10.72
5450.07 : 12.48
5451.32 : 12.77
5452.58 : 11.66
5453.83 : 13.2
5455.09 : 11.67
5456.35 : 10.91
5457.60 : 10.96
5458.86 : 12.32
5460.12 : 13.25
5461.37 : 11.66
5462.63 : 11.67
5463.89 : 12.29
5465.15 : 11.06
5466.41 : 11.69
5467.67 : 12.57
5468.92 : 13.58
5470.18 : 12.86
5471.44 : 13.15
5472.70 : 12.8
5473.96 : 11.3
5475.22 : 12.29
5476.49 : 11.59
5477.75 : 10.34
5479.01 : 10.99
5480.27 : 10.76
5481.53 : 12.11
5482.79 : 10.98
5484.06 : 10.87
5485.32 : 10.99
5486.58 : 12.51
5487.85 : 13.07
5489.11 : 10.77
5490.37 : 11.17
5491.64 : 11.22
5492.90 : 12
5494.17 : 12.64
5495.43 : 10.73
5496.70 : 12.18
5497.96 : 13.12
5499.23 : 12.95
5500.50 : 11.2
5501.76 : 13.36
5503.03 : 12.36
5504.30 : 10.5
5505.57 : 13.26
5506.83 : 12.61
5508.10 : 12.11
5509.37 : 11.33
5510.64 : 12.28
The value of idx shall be 11.74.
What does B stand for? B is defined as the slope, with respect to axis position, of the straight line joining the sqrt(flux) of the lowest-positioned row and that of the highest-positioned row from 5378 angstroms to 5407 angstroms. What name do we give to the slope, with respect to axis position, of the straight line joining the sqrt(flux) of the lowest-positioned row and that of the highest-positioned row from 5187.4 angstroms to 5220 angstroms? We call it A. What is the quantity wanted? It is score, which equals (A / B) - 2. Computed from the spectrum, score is -2.41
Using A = 0.002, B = -0.006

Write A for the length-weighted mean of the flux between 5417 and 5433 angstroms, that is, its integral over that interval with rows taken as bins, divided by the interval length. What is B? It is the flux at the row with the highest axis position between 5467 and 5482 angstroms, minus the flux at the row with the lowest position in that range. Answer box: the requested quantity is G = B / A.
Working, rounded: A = 11.9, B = -0.5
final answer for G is -0.04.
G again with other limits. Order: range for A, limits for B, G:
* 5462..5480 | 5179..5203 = -0.13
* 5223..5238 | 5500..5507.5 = 0.13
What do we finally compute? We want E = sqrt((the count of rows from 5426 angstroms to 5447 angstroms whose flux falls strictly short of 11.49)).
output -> 2.2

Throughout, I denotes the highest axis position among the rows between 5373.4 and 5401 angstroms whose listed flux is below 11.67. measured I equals 5400.10 angstroms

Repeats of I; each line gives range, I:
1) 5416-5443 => 5437.53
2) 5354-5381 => 5375.29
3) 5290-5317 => 5311.31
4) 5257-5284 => 5282.04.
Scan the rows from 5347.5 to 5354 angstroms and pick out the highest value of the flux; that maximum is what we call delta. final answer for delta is 11.83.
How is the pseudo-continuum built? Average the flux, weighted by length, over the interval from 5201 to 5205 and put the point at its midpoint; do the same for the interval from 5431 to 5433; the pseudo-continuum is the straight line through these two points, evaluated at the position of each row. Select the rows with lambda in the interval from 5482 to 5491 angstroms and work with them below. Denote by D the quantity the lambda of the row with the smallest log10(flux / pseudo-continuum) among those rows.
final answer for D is 5489.11 angstroms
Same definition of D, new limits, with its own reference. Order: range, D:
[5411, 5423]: 5412.55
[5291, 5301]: 5299.10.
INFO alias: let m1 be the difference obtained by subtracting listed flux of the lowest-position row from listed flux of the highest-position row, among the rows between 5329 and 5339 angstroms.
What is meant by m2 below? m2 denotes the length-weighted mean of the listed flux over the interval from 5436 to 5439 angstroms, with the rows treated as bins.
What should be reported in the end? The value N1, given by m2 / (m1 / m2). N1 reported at -180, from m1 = -0.8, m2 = 11.8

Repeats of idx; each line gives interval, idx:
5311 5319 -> 12.35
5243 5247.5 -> 12.47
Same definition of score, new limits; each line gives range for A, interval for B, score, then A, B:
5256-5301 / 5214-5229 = -2.01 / 0.000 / -0.044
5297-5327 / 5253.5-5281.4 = -2.84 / 0.006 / -0.007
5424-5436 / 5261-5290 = -6.69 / -0.025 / 0.005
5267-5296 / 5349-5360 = -0.76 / 0.016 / 0.013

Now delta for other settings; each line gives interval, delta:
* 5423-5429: 12.47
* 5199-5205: 12.92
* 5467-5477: 13.58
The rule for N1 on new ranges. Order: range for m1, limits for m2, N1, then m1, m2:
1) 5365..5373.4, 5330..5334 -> -110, -1.2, 11.5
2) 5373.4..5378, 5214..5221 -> -309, -0.5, 12.0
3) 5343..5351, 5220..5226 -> 1146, 0.1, 12.2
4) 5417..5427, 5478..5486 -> -83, -1.5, 11.1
